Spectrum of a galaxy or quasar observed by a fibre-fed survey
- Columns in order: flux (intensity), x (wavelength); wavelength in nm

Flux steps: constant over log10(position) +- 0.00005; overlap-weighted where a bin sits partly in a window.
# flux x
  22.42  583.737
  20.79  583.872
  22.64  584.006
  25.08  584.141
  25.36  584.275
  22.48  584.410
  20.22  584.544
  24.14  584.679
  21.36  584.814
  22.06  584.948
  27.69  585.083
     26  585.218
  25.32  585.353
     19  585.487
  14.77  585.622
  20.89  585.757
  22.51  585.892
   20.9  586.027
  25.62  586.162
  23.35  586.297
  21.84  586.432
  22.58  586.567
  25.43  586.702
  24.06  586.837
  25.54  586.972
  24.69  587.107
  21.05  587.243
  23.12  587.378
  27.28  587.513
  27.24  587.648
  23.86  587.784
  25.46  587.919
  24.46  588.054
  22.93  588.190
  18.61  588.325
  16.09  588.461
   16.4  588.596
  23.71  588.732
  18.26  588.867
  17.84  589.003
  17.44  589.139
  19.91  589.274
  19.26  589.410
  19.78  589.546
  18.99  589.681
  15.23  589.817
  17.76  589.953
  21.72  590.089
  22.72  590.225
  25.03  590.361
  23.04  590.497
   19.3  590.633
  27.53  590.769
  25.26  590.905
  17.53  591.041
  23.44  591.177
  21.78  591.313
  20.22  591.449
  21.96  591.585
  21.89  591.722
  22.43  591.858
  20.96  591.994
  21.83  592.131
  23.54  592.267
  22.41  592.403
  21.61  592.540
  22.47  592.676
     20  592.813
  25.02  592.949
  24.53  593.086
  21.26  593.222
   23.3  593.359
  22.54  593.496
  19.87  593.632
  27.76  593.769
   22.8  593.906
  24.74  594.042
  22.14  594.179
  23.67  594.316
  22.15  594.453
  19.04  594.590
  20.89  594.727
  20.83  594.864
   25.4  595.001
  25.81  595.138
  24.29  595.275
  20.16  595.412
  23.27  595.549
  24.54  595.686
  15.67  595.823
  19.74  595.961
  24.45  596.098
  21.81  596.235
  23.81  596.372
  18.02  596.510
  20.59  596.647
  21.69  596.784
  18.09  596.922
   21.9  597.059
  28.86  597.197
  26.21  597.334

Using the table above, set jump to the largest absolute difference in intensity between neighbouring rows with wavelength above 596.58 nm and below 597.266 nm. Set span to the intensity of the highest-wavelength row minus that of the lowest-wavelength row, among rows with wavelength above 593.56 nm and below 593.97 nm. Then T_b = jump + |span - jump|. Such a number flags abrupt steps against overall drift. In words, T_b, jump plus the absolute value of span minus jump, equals 11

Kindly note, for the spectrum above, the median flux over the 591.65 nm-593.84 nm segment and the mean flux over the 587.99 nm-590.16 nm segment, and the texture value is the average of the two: 20.8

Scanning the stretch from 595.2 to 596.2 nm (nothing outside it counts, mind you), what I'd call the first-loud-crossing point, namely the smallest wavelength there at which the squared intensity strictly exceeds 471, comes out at 595.275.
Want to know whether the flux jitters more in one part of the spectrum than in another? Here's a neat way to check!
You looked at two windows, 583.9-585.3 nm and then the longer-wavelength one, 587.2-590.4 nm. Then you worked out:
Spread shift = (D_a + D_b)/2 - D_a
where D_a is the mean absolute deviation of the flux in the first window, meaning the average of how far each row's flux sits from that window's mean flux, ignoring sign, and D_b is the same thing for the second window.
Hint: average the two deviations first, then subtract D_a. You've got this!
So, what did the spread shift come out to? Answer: 0.55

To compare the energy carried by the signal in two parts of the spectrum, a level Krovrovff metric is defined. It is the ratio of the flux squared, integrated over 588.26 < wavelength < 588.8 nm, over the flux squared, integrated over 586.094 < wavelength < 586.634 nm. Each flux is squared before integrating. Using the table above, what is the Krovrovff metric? 0.66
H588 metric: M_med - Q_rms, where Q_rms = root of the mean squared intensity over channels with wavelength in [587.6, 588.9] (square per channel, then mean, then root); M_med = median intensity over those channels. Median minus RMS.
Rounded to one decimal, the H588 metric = 1.3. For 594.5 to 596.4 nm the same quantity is 0.2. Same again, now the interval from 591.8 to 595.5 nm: -0.3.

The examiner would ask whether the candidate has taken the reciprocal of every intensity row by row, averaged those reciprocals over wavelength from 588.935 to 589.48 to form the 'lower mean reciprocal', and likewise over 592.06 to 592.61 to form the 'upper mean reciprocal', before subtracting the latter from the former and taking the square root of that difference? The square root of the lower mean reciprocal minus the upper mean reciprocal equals 0.10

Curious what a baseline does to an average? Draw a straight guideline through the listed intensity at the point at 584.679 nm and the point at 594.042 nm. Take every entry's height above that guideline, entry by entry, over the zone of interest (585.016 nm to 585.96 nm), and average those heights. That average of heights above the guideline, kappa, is -1.9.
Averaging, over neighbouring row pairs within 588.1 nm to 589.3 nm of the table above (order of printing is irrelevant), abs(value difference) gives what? 2.90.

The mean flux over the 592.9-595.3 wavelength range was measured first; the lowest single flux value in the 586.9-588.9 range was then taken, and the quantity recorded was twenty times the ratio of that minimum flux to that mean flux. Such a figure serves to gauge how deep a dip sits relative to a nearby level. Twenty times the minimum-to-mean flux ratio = 13.9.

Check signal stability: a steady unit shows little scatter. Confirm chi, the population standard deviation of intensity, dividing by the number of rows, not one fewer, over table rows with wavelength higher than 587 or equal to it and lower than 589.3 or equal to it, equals 3.6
